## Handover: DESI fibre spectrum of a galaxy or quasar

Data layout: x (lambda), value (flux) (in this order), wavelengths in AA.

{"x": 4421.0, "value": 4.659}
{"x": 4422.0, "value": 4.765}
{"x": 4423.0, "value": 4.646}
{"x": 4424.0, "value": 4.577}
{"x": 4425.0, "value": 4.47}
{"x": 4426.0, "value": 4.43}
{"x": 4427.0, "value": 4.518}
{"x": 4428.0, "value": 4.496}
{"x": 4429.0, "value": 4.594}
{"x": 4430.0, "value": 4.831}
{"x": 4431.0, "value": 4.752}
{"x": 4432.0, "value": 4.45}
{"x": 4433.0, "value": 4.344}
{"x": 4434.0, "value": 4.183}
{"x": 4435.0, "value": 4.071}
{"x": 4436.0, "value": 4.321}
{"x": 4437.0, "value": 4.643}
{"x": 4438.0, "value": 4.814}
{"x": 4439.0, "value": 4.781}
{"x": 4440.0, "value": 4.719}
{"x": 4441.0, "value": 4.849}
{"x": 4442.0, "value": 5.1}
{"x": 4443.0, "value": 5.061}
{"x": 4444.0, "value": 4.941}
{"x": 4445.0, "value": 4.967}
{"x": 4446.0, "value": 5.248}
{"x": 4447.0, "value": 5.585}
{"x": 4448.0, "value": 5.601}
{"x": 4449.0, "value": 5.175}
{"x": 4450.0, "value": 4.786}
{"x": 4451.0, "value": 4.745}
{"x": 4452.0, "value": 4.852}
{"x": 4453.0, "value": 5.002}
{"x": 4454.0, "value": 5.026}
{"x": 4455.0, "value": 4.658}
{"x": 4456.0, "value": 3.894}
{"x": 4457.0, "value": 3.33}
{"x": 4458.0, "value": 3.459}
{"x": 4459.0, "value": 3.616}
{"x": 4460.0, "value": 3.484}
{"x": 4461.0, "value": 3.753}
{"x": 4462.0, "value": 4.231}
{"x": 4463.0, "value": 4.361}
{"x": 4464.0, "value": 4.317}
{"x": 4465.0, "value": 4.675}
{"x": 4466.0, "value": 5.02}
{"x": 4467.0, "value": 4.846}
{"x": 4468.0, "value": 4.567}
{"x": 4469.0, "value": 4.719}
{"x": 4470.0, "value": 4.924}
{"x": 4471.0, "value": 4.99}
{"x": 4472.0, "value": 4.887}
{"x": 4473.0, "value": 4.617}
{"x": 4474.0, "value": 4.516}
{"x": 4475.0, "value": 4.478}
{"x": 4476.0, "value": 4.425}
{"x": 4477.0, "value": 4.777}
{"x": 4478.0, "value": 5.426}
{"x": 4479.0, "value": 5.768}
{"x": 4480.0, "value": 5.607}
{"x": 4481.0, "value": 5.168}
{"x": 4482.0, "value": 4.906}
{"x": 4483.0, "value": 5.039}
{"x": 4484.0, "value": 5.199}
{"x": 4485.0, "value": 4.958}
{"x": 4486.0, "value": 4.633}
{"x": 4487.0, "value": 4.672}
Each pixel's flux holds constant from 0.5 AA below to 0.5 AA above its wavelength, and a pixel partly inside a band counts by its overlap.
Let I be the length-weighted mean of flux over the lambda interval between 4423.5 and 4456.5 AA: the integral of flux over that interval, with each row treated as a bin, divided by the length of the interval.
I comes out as 4.74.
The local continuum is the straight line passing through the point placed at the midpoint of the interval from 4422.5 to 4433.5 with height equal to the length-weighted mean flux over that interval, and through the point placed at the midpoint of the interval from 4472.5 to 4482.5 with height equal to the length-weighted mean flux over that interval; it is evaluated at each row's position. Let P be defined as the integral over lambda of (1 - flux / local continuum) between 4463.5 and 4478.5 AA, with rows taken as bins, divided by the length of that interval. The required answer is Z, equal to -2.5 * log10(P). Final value 3.7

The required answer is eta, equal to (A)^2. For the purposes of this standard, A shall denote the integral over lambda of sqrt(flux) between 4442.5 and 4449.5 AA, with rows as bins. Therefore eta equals 256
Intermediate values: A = 16.00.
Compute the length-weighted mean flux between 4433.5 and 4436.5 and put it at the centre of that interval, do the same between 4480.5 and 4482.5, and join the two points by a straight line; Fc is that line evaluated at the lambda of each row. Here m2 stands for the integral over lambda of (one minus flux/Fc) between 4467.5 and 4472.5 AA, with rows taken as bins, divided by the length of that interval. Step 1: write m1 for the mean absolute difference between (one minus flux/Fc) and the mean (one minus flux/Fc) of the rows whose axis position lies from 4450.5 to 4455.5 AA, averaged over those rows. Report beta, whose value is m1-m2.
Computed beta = 0.03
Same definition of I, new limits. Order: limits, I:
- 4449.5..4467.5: 4.34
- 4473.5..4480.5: 5.00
